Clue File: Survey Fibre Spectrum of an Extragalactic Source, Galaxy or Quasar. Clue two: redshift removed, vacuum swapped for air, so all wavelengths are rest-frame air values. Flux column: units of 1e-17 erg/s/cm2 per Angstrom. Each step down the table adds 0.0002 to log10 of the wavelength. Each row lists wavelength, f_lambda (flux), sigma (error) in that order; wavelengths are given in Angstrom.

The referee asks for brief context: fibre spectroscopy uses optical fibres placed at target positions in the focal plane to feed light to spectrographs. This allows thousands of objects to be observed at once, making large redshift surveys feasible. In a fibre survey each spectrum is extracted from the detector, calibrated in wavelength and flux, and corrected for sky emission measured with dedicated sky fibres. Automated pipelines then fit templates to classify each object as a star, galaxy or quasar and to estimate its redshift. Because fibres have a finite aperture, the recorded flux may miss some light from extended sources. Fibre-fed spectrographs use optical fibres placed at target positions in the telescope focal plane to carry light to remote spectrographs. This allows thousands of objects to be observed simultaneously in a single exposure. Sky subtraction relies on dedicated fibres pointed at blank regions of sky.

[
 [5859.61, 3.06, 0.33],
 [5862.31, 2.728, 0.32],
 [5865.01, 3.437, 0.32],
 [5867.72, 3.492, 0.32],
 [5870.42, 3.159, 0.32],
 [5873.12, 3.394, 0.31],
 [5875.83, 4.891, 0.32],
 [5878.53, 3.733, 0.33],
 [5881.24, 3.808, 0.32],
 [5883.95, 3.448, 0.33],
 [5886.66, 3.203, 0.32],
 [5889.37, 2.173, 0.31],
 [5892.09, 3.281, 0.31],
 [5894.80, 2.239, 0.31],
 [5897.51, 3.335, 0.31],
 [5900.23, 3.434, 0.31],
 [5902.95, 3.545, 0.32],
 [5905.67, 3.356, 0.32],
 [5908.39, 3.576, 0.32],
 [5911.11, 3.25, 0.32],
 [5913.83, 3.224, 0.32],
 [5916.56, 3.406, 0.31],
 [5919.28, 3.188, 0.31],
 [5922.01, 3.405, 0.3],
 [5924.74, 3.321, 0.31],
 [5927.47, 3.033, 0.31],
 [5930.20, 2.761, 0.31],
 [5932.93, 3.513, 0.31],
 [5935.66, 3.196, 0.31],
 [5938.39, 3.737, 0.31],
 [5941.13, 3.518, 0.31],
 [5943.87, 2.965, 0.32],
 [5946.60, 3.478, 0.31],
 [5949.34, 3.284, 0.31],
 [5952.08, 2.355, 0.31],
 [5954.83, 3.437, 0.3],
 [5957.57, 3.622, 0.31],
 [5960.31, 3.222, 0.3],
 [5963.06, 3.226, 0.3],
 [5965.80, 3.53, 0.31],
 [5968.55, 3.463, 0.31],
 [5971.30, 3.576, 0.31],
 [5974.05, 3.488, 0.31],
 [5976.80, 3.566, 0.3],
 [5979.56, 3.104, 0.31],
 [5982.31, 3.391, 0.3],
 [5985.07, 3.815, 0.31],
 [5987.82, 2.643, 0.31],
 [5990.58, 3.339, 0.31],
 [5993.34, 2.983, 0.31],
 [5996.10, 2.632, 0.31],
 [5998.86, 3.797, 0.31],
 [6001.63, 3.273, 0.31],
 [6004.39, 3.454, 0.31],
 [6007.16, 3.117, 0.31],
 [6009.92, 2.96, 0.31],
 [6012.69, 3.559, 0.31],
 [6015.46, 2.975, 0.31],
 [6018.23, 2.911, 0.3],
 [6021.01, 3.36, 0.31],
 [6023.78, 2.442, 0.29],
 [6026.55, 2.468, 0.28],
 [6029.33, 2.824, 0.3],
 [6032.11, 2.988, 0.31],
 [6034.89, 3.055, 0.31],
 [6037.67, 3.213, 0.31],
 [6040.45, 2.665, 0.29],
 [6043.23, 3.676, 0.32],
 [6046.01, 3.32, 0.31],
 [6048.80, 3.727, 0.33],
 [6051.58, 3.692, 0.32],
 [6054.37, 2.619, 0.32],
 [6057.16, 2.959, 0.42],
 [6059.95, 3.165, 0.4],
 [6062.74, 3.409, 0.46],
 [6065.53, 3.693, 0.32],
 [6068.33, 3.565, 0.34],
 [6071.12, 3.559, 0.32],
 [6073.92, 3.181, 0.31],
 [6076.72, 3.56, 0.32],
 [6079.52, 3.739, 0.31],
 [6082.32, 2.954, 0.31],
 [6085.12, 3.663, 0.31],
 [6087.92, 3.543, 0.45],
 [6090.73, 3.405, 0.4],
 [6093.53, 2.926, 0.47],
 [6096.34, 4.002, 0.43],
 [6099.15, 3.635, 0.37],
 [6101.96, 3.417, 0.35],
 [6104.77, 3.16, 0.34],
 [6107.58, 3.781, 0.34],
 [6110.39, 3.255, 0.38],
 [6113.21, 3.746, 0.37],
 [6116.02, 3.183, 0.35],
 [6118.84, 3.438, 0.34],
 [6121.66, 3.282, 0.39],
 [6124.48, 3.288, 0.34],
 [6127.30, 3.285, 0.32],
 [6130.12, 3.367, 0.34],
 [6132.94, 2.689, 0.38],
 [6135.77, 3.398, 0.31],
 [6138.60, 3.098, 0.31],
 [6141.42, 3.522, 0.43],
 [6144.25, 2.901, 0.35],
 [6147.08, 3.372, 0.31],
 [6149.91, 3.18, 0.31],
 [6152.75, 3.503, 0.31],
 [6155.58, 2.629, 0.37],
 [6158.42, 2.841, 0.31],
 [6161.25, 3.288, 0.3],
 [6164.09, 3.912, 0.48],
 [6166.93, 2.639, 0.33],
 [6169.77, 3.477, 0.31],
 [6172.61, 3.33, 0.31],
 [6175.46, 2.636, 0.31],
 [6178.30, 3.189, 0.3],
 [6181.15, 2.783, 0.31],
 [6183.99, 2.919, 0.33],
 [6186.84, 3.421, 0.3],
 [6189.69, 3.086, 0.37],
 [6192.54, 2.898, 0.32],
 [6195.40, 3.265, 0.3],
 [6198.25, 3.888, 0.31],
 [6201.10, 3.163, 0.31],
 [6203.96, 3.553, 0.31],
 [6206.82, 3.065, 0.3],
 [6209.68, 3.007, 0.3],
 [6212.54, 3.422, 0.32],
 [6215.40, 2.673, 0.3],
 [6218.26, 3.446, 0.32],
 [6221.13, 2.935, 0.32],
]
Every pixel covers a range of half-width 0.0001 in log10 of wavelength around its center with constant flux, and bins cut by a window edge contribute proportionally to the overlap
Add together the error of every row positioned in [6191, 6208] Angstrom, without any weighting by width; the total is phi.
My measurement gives 1.85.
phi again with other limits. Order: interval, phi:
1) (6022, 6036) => 1.49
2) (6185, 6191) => 0.67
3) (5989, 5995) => 0.62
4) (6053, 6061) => 1.14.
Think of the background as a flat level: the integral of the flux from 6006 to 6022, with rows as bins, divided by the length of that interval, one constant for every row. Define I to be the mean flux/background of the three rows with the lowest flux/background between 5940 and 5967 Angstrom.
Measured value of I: 0.91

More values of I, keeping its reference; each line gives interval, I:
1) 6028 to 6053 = 0.90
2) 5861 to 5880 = 0.98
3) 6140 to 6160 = 0.89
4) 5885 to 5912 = 0.81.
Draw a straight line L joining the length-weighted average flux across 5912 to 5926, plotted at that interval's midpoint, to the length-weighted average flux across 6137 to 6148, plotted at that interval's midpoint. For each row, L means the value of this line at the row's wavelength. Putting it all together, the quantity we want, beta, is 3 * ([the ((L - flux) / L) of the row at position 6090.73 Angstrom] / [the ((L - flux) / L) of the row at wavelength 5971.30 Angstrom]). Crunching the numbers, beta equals 1.7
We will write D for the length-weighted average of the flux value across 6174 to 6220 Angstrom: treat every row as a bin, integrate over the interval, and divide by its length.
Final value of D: 3.15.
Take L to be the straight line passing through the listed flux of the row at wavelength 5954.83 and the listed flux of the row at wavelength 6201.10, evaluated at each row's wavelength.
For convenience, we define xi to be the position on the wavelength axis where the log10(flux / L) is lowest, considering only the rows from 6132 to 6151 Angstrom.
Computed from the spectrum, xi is 6132.94 Angstrom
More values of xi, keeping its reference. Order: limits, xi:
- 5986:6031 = 6023.78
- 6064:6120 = 6093.53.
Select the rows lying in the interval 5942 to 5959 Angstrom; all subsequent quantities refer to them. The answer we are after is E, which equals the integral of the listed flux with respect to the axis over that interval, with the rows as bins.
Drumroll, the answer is 54.4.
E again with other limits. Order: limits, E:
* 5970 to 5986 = 55.7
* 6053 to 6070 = 55.1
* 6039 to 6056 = 55.7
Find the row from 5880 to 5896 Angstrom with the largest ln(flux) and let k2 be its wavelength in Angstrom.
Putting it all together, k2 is 5881.24 Angstrom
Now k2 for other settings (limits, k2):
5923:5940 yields 5938.39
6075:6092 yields 6079.52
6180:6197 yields 6186.84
